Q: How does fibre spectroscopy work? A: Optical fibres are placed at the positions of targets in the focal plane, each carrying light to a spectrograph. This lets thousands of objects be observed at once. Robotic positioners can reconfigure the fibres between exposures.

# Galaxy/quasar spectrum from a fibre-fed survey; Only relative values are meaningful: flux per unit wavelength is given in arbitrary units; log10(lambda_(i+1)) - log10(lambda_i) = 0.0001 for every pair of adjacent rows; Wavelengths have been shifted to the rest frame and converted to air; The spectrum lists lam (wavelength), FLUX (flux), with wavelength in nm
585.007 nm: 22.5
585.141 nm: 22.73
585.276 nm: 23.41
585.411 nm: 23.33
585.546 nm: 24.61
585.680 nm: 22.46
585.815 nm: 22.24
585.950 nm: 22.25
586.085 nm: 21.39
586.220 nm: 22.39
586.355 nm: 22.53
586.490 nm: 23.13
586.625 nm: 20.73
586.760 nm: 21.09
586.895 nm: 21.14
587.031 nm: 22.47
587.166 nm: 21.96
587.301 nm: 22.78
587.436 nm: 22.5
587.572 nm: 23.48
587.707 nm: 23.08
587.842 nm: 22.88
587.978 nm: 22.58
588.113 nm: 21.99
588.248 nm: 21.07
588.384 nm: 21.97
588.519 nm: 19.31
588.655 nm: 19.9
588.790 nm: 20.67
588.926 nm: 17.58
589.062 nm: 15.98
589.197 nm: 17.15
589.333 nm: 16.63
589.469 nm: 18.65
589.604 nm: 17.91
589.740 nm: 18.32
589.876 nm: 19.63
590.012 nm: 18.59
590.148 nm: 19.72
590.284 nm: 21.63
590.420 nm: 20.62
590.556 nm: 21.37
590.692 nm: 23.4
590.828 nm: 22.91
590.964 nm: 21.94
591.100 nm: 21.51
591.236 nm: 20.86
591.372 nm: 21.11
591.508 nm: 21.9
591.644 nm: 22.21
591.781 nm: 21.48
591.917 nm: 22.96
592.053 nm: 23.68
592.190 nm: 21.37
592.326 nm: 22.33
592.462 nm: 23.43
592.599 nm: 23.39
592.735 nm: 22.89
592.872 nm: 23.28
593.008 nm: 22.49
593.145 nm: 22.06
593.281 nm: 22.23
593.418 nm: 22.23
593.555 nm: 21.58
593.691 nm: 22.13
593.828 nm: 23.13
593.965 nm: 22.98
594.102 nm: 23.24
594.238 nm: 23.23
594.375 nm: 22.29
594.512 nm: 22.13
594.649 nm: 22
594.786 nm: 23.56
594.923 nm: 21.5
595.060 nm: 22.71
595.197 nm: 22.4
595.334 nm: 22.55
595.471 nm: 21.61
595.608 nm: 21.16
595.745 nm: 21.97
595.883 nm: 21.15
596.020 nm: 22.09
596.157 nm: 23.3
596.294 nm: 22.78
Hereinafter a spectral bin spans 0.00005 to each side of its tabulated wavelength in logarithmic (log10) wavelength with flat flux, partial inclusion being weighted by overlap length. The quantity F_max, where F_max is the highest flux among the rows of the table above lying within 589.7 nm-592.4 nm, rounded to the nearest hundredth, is 23.68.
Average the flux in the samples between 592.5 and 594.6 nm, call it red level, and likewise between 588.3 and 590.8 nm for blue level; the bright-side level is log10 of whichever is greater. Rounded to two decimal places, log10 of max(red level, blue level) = 1.35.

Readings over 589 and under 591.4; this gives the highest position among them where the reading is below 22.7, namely 591.372 nm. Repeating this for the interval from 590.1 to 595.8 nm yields 595.745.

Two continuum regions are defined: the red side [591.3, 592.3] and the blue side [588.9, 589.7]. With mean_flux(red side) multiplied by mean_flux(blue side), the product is 383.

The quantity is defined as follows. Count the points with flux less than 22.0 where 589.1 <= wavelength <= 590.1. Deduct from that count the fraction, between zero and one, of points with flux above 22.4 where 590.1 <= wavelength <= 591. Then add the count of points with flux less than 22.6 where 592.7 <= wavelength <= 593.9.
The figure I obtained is 12.7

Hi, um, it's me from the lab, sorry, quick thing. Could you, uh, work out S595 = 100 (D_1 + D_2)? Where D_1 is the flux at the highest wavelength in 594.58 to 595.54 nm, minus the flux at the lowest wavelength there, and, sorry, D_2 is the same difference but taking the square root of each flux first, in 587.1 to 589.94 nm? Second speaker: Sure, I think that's -65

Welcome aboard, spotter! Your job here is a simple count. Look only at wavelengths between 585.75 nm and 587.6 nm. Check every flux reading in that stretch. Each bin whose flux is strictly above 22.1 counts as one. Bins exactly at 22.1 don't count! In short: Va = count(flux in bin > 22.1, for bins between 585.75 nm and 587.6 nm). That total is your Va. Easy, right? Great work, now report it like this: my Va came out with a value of 9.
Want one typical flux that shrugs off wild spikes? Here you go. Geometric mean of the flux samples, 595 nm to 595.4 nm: 22.6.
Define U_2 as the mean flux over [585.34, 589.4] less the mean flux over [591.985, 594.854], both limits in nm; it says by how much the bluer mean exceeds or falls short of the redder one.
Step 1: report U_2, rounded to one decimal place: -1.3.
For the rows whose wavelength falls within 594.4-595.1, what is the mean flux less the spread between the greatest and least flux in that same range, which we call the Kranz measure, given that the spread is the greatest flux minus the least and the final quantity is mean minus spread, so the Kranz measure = 20.3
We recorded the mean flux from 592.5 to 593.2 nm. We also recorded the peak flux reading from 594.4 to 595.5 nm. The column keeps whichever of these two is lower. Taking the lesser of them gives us 22.8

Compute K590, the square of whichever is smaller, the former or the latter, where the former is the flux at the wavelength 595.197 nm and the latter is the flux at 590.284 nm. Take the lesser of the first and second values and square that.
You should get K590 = 468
